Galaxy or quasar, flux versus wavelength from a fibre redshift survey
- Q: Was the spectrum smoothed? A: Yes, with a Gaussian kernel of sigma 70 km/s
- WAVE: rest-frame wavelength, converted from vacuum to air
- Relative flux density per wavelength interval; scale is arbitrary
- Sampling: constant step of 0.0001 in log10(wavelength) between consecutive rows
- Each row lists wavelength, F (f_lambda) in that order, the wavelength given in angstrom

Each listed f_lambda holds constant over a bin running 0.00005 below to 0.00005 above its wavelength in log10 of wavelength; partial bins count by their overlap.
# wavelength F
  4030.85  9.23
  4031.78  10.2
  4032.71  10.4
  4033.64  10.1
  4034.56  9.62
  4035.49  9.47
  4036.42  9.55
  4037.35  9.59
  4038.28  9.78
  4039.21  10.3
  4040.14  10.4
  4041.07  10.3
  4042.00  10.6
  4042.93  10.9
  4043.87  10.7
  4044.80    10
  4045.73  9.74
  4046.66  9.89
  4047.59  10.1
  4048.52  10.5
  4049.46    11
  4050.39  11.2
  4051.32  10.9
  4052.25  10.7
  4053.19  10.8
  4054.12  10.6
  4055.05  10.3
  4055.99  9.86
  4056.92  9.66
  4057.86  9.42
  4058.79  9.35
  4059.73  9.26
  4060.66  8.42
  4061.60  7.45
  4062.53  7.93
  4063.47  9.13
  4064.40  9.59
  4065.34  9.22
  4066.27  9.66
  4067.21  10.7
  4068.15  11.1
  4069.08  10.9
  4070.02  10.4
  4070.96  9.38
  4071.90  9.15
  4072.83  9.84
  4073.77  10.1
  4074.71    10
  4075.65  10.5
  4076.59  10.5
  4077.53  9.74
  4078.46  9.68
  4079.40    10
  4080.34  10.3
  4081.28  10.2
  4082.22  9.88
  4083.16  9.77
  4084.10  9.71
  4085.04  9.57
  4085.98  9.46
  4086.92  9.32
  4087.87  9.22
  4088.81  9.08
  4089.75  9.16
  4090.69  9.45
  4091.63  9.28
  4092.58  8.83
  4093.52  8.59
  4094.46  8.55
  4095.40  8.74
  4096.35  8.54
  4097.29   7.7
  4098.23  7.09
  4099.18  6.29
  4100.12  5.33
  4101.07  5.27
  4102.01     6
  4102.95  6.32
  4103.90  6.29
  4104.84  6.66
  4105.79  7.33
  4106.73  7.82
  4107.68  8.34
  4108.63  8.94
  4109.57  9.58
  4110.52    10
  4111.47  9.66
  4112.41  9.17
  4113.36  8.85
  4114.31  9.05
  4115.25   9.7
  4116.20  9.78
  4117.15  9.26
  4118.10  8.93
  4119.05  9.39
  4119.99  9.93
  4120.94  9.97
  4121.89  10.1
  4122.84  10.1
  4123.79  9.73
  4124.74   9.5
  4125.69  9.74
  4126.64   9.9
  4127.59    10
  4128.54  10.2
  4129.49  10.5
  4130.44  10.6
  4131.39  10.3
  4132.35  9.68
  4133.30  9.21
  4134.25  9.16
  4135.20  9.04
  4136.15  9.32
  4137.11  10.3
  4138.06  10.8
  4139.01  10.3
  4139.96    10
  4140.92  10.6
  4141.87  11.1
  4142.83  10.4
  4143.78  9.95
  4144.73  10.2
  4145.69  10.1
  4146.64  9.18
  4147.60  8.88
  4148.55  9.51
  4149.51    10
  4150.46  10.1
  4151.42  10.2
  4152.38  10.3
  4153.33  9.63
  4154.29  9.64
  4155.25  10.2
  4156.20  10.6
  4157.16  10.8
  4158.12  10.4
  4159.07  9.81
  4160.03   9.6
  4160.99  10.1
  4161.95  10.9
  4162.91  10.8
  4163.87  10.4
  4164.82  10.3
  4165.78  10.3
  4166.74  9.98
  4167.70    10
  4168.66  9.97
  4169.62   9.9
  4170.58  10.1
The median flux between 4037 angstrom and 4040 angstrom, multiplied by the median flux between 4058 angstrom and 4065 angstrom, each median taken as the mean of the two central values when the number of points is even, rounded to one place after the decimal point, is 89.3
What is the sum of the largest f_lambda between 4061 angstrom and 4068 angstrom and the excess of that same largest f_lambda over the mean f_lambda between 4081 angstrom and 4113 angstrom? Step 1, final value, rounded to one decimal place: 13.0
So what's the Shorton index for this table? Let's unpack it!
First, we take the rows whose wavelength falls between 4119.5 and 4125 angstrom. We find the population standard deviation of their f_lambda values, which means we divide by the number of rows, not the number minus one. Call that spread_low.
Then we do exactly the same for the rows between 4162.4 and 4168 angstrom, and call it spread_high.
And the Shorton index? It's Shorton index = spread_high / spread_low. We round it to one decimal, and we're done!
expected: 1.3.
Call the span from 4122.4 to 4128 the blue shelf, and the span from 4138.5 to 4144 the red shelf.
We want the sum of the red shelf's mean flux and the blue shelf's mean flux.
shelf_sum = 20.2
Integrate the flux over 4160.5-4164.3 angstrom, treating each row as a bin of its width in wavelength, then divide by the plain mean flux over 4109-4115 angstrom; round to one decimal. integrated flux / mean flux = 4.3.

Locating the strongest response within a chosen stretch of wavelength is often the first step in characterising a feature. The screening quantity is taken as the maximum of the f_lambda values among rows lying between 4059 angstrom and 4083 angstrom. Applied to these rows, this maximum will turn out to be 11.1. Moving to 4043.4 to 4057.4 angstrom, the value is 11.2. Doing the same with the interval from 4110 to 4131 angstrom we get 10.6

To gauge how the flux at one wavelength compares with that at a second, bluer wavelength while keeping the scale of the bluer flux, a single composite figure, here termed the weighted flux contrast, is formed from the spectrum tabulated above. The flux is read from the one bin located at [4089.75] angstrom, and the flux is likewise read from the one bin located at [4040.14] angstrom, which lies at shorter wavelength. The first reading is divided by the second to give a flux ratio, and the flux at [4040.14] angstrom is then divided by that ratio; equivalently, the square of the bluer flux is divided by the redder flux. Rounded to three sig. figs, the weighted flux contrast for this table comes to 11.8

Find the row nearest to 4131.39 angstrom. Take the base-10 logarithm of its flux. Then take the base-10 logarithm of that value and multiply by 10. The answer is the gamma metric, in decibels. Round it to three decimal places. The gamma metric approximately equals 0.055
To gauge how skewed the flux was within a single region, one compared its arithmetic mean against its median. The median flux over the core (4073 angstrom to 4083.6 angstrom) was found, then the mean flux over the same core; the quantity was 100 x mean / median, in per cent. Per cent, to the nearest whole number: 101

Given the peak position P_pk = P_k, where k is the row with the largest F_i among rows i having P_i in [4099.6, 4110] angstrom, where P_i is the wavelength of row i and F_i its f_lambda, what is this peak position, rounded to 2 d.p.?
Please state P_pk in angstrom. 4109.57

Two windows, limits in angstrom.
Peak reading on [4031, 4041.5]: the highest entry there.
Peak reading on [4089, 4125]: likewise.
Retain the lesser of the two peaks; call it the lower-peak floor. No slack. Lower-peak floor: 10.1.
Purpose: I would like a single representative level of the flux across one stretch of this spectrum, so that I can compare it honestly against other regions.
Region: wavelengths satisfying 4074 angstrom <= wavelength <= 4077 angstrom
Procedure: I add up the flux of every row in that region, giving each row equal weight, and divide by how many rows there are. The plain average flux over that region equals 10.3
